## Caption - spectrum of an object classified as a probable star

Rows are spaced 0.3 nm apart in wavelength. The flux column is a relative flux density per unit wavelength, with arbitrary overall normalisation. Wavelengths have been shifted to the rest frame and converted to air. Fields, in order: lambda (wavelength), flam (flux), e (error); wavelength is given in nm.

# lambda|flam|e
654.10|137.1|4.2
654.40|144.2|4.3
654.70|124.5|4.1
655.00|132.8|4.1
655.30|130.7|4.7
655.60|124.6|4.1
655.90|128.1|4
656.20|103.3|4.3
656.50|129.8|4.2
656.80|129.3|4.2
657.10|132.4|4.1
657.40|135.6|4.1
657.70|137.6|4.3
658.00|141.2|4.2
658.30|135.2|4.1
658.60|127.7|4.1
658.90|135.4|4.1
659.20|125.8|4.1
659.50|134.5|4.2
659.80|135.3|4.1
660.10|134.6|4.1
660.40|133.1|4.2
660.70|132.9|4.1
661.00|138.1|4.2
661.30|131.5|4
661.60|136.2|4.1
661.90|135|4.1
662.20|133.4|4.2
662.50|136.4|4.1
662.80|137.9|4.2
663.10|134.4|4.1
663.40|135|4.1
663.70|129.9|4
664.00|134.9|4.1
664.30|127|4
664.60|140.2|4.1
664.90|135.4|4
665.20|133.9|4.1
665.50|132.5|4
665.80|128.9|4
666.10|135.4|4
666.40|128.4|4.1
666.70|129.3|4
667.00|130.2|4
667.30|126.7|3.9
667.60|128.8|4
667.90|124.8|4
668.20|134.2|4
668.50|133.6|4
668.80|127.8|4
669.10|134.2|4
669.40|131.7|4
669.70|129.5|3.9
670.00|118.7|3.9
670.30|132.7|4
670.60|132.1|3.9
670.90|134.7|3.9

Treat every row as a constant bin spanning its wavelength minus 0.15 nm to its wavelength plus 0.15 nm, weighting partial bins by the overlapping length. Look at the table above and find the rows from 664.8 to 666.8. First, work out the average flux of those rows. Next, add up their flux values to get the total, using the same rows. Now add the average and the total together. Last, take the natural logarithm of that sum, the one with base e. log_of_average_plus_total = 6.96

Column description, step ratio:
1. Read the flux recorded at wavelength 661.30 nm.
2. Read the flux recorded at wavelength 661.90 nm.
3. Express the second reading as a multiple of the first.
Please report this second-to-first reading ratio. 1.03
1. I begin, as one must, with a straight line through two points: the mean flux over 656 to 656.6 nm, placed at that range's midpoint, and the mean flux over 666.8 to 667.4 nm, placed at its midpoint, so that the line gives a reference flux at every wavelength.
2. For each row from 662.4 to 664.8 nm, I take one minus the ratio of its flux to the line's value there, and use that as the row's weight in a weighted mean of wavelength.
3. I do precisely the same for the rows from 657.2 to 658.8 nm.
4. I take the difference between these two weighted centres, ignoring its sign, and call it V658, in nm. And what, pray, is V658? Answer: 5.51 nm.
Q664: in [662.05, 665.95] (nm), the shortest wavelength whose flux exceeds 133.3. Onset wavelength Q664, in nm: 662.20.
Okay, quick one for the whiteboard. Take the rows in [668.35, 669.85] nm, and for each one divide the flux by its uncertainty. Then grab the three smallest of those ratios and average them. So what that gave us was 32.7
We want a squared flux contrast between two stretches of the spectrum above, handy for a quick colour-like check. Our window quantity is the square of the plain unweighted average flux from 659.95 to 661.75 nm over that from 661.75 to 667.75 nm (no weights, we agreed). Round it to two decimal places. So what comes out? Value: 1.03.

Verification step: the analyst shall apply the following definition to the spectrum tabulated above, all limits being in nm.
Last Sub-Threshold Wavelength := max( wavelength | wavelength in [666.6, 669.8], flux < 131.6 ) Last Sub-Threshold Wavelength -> 669.70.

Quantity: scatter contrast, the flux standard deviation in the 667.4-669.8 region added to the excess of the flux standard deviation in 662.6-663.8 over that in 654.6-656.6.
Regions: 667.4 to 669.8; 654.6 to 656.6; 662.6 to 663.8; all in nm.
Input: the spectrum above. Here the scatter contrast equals -3.2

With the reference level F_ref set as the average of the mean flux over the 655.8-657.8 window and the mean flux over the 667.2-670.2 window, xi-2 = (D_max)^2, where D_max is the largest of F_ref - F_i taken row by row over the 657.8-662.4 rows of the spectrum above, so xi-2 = 7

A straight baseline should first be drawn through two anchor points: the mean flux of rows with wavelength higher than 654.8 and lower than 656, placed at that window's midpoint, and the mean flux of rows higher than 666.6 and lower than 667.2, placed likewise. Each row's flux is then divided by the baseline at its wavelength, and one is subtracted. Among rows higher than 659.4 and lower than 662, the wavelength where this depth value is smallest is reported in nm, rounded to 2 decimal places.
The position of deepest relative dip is 661.30 nm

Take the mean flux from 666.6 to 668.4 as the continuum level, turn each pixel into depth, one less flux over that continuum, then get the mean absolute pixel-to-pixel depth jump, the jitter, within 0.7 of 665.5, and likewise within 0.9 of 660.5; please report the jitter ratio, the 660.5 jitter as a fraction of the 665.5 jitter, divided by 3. 0.29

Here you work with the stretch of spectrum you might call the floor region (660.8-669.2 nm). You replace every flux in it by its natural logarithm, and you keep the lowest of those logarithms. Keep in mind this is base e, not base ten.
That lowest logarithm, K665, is 4.83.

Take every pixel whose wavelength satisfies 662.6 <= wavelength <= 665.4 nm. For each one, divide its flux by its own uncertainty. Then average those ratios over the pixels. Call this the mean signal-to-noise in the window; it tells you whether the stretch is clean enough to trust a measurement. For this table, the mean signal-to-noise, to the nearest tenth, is 32.9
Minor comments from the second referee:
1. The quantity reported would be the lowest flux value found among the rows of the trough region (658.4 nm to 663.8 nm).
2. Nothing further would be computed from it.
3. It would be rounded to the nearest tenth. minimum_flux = 125.8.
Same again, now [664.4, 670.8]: 118.7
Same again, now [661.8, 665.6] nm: 127.0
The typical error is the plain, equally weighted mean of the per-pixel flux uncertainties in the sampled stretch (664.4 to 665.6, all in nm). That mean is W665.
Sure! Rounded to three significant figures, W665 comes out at 4.05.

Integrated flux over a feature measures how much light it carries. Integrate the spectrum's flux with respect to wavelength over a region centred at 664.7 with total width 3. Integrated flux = 400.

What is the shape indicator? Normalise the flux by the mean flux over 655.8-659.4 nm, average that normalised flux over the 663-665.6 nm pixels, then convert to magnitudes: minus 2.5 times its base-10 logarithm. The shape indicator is -0.029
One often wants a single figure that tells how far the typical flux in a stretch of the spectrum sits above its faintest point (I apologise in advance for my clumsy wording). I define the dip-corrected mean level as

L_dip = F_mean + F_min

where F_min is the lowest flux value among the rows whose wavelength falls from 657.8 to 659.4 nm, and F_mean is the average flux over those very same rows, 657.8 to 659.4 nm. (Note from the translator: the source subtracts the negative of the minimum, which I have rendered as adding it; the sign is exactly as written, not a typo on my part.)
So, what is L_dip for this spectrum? 259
